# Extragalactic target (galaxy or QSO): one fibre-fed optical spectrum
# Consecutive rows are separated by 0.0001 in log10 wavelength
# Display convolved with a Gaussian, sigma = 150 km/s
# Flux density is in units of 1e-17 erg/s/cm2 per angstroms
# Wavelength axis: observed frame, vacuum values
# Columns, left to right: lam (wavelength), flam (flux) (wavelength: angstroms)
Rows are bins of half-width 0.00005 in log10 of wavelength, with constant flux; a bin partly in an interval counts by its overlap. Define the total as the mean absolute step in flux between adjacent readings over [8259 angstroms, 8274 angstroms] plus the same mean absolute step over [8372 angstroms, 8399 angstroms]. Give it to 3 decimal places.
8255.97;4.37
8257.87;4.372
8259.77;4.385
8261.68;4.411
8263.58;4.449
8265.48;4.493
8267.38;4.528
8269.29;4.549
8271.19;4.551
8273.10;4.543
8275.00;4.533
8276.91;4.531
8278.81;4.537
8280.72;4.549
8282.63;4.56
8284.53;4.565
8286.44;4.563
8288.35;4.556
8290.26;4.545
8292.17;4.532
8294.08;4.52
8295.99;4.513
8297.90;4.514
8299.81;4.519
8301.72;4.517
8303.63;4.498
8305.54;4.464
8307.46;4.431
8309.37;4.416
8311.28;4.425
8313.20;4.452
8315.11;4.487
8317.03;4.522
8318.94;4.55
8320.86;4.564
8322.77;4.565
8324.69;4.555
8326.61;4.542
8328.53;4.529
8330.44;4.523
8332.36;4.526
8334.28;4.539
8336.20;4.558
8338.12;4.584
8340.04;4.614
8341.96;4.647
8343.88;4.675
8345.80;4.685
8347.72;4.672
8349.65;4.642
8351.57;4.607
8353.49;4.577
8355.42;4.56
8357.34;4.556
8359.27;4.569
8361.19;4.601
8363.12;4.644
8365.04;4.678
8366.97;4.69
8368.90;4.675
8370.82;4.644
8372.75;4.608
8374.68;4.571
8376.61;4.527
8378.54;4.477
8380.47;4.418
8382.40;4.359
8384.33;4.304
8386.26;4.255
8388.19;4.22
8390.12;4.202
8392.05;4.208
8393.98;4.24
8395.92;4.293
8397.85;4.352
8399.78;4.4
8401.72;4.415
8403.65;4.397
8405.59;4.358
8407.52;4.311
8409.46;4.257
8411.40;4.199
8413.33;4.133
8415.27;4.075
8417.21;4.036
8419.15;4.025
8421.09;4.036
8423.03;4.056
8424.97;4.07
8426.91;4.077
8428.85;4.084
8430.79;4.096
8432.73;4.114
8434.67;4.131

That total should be 0.068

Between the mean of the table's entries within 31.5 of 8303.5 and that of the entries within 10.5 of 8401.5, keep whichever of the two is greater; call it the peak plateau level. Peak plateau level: 4.52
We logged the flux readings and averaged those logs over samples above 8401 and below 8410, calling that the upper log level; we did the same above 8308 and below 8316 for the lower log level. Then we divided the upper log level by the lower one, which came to 0.985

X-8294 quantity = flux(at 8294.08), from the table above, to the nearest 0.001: 4.520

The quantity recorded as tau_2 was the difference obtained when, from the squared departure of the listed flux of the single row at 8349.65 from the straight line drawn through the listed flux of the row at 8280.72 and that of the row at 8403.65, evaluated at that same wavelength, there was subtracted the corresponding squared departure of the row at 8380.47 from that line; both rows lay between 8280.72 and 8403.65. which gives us 0.032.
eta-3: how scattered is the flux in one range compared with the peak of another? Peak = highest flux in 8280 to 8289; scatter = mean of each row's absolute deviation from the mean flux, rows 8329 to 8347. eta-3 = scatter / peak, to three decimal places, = 0.012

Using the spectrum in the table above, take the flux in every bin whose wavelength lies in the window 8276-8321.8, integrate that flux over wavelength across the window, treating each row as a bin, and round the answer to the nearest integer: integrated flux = 207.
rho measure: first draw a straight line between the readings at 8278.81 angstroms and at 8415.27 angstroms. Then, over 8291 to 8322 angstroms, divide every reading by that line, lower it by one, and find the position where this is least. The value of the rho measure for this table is 8309.37 angstroms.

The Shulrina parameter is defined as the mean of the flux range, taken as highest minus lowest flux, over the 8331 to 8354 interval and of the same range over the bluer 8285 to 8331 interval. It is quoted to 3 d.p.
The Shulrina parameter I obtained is 0.154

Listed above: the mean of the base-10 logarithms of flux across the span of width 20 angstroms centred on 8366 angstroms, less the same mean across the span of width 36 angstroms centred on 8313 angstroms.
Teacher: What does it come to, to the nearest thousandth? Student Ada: 0.011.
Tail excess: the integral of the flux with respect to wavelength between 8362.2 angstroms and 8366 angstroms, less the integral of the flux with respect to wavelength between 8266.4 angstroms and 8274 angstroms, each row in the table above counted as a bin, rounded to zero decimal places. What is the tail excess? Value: -17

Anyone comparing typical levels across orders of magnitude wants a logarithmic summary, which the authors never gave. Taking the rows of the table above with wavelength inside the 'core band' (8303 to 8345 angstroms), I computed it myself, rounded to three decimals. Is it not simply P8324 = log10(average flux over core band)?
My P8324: 0.656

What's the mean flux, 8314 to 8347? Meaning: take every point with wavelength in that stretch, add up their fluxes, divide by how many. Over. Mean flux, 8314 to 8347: 4.57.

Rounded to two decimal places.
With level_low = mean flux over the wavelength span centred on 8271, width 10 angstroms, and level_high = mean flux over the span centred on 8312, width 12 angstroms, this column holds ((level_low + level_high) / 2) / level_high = 1.01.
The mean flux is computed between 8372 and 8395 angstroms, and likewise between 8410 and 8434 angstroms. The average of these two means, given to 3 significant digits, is 4.22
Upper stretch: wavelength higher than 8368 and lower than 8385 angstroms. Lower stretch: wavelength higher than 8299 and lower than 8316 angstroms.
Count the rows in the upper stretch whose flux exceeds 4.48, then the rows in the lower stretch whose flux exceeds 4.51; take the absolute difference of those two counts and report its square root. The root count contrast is 1.73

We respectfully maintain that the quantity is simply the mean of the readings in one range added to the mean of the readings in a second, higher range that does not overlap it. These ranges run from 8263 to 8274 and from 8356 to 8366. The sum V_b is 9.13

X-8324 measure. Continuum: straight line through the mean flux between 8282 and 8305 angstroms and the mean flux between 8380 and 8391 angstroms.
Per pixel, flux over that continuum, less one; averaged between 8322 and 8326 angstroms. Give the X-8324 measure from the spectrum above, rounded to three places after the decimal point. 0.024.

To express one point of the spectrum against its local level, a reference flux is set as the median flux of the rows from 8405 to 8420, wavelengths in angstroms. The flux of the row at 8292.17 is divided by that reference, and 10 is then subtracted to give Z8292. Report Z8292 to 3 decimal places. -8.912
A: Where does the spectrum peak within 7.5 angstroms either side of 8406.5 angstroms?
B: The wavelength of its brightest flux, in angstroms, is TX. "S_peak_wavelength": 8401.72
